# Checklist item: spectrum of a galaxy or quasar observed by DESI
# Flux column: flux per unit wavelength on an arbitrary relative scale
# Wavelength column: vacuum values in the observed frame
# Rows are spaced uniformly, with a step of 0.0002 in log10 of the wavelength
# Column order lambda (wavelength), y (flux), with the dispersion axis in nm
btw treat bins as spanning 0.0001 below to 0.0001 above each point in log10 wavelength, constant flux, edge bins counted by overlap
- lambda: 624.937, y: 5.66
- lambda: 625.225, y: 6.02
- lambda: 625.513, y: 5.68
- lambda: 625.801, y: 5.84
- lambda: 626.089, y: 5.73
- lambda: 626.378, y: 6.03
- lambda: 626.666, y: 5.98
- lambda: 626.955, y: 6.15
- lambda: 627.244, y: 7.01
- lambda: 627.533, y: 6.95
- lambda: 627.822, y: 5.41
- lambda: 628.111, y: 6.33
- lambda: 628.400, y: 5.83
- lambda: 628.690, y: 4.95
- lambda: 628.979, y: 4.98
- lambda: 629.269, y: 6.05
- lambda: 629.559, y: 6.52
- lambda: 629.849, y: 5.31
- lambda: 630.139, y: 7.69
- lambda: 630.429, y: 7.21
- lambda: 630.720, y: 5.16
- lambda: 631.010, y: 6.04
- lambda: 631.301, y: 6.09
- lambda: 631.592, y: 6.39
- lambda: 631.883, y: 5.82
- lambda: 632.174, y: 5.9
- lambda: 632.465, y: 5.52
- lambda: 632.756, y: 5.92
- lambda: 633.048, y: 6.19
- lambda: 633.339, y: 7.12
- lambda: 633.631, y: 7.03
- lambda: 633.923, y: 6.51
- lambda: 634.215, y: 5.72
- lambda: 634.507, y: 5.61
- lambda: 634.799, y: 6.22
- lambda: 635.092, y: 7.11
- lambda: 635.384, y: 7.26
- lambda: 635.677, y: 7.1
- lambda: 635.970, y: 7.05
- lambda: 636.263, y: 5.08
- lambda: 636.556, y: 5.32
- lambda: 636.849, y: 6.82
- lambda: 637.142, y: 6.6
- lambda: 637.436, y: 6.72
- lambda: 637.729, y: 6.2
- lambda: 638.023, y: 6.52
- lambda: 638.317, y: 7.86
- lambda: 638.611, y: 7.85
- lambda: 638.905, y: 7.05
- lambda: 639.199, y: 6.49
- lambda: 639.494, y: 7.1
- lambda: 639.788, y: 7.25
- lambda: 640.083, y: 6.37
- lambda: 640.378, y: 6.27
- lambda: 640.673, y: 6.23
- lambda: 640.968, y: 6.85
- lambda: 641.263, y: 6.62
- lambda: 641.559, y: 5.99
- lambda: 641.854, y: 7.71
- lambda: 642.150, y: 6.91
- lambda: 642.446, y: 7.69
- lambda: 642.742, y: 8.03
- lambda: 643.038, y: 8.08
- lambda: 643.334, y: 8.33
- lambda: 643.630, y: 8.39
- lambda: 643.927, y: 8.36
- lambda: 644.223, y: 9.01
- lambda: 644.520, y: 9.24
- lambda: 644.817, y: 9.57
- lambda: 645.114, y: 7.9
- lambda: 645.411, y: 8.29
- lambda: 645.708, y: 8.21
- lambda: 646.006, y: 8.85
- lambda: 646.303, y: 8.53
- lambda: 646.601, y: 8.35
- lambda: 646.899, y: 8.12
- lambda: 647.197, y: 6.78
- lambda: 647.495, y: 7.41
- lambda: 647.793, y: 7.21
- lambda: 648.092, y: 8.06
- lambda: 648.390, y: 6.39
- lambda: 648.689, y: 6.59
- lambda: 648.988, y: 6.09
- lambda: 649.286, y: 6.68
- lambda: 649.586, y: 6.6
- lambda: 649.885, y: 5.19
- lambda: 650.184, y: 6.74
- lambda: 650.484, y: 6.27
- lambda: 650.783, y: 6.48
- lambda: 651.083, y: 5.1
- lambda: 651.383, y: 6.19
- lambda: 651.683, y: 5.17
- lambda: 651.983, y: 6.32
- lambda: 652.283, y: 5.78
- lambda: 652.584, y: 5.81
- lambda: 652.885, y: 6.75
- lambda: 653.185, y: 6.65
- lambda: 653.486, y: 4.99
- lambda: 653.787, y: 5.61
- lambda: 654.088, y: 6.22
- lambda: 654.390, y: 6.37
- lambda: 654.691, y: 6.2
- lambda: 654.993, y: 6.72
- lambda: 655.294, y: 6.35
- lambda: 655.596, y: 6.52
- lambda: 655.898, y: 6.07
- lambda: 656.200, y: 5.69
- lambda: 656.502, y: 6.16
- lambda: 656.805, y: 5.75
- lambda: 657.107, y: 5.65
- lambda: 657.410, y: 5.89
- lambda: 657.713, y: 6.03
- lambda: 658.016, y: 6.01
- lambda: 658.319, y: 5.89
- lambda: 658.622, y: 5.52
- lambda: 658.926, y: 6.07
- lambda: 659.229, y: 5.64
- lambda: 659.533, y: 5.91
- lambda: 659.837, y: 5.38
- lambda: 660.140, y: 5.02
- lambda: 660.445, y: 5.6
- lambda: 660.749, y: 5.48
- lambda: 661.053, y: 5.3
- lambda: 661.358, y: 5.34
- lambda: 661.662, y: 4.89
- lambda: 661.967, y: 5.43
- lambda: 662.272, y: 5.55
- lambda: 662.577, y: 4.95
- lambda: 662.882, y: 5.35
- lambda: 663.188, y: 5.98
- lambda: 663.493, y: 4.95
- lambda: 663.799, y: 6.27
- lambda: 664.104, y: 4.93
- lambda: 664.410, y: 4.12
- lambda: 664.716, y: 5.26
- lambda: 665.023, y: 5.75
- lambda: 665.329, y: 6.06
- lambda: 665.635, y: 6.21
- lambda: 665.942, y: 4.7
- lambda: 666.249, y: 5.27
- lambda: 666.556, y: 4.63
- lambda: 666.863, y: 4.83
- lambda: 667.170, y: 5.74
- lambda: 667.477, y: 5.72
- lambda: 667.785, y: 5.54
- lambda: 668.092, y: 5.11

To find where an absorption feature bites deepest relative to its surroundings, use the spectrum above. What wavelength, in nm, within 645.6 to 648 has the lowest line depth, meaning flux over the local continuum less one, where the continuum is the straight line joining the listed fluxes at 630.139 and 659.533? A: 647.197 nm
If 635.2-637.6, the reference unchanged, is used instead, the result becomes 636.263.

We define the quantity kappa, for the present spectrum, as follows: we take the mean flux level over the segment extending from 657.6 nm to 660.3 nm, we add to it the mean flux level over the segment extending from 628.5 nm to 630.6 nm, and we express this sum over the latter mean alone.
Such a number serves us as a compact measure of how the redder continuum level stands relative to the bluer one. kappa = 1.94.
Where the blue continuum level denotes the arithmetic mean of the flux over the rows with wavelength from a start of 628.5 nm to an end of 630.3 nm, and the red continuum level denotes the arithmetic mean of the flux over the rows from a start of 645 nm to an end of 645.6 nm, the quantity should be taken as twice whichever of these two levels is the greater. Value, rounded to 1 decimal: 16.2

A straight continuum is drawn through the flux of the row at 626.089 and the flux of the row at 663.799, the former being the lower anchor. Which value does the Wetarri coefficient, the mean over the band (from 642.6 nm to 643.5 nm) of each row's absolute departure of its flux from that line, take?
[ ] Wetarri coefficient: 2.2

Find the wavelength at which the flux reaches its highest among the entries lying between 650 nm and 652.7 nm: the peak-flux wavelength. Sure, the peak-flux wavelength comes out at 650.184 nm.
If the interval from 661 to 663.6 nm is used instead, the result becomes 663.188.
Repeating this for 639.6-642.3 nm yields 641.854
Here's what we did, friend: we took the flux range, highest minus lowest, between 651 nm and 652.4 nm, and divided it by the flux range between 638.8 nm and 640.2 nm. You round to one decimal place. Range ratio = 1.4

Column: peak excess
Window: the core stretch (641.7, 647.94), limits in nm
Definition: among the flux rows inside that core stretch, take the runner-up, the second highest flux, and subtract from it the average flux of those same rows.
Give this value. 1.10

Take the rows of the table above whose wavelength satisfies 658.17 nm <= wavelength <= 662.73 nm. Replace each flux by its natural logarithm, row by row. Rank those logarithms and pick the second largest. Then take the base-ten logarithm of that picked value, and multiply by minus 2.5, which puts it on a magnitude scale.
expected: -0.62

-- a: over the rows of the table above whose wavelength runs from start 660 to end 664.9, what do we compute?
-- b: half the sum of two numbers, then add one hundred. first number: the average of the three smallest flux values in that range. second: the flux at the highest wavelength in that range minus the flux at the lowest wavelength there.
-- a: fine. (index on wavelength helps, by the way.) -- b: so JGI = 102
